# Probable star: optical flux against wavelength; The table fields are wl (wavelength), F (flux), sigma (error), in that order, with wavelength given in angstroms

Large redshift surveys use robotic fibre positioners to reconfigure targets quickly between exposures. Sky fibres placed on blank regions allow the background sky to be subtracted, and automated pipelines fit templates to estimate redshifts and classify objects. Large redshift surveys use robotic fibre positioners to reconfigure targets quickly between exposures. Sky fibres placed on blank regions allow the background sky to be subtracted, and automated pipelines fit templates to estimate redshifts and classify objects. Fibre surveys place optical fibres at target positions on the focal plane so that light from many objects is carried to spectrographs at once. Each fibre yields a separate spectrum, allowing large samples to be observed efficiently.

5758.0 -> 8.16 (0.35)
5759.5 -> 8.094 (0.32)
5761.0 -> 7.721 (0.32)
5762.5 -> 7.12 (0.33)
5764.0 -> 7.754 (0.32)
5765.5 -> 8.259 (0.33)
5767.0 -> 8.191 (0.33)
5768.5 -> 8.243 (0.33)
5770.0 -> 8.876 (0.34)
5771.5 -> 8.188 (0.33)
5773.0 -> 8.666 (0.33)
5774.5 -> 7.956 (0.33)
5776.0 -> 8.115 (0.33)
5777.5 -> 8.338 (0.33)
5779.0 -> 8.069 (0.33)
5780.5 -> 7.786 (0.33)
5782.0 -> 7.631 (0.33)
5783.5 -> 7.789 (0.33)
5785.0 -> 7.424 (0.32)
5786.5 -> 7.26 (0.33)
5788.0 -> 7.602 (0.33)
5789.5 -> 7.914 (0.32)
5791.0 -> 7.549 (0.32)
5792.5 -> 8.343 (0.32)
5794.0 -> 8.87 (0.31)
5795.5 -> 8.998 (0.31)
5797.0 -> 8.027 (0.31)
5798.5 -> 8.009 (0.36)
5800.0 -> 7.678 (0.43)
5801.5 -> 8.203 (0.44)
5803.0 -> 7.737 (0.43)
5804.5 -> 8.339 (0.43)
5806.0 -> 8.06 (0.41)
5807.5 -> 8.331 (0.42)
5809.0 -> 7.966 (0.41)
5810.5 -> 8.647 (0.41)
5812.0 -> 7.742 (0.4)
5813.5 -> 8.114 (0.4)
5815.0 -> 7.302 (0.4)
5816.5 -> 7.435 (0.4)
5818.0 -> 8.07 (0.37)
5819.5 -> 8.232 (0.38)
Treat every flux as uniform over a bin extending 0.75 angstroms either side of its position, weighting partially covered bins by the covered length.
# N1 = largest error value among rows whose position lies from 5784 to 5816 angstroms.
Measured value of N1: 0.440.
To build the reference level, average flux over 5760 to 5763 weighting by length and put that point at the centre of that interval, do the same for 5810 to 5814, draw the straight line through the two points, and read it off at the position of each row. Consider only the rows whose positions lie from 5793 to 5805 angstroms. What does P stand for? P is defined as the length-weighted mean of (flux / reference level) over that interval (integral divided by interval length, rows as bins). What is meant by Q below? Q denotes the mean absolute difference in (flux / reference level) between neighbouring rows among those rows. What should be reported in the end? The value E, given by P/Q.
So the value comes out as 18.9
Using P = 1.03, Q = 0.0547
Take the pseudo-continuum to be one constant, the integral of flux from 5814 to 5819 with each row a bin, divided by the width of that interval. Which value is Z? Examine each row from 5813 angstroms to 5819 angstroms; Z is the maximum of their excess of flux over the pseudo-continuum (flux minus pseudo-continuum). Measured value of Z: 0.45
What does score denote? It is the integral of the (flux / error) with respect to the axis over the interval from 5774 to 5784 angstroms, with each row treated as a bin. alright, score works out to 241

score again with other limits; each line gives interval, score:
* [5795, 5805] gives 214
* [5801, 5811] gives 194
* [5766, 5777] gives 276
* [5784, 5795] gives 270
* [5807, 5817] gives 196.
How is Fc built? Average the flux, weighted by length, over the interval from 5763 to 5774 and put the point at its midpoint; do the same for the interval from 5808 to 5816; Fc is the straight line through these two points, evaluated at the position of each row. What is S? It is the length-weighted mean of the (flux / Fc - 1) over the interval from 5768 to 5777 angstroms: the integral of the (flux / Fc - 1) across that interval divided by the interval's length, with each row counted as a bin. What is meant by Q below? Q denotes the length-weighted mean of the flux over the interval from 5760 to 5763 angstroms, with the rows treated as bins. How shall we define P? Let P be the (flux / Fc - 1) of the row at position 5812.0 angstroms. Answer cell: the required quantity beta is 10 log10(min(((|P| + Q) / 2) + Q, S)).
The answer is -19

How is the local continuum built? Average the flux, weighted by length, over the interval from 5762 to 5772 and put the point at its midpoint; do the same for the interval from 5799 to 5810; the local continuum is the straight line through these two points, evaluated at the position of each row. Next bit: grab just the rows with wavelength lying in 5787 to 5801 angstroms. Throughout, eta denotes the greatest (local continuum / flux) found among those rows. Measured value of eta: 1.07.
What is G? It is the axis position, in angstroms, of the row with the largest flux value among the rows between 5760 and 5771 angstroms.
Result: 5770.0 angstroms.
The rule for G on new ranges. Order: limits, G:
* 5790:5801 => 5795.5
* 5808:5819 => 5810.5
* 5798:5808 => 5804.5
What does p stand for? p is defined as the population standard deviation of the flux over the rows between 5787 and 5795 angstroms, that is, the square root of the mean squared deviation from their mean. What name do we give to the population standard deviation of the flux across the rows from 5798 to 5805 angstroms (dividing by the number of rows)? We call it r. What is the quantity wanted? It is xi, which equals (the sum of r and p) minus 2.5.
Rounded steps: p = 0.50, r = 0.26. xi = -1.75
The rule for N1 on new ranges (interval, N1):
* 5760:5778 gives 0.340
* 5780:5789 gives 0.330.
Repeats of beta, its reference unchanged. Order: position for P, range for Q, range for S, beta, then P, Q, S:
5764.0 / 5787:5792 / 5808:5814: -17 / -0.07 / 7.70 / 0.021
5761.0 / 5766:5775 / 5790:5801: -18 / -0.07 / 8.36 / 0.016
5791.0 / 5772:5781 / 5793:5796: -10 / -0.07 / 8.17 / 0.099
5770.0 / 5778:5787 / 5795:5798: -13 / 0.07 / 7.69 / 0.045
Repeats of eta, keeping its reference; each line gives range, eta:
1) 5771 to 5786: 1.09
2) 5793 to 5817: 1.10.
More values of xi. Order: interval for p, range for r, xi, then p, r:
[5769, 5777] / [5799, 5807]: -1.89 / 0.35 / 0.26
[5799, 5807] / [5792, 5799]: -1.83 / 0.26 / 0.42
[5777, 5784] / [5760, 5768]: -1.84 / 0.25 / 0.41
